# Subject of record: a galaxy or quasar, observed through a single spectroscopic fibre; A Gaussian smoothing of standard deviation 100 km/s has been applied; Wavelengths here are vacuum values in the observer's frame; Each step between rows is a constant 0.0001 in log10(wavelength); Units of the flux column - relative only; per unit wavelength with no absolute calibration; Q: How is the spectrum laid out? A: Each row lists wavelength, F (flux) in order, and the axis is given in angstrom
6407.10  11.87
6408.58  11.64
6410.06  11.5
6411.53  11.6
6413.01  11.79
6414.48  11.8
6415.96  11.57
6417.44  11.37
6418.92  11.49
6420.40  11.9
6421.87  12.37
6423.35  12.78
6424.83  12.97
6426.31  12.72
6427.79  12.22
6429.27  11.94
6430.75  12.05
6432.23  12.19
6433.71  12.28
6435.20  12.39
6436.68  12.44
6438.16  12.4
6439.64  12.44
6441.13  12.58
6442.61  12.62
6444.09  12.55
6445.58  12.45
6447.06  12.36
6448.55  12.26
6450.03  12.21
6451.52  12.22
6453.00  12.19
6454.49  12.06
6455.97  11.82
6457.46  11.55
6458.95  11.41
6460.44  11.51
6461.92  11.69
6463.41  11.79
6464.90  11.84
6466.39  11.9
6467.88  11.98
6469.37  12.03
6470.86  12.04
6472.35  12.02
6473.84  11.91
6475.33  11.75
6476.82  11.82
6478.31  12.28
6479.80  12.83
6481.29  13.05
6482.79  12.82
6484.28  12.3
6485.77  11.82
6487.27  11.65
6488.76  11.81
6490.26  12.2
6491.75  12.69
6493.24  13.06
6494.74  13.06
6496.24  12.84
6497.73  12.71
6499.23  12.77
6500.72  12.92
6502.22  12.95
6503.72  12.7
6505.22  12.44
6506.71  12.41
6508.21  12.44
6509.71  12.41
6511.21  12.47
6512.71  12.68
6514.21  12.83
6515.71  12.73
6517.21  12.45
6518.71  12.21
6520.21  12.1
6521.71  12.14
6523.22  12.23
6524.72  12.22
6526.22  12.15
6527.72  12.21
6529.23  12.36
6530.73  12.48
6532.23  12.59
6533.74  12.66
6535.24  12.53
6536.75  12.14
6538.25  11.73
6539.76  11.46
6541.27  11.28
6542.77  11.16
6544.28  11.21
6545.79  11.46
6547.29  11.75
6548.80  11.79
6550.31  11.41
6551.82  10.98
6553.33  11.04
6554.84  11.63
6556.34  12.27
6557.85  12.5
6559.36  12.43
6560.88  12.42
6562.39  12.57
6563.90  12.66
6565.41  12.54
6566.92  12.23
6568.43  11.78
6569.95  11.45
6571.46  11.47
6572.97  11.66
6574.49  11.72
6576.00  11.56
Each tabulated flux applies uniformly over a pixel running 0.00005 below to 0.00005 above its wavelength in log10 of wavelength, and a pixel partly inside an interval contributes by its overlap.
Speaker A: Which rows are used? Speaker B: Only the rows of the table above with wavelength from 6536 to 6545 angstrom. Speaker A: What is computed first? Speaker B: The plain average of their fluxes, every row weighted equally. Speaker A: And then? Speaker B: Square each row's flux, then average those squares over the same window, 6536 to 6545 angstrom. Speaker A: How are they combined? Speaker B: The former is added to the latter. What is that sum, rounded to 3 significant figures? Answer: 144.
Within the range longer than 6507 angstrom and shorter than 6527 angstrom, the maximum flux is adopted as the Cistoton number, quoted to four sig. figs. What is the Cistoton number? 12.83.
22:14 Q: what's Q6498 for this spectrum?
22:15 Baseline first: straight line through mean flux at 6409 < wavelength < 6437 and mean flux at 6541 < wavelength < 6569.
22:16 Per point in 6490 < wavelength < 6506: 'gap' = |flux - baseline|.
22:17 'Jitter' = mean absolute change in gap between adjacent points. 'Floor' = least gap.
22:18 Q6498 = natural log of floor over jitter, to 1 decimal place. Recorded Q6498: 0.2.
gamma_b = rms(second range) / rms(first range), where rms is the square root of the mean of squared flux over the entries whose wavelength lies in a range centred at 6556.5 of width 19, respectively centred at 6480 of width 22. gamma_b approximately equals 0.99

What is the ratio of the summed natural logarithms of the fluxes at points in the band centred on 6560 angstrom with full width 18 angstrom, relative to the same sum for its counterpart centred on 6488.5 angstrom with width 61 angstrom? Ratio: 0.29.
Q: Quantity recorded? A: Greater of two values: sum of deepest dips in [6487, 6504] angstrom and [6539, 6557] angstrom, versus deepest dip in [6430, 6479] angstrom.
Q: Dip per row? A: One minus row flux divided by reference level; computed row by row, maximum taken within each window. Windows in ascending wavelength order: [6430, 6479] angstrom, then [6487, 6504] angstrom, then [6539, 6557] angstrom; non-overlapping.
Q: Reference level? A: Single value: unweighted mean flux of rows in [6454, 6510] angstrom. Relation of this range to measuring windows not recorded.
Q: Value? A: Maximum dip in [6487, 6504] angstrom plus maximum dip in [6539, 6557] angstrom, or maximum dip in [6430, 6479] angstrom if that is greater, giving 0.15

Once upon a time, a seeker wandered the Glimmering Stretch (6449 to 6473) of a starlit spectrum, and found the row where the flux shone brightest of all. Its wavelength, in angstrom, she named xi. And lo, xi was 6451.52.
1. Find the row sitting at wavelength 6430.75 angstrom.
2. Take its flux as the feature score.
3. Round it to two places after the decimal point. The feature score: 12.05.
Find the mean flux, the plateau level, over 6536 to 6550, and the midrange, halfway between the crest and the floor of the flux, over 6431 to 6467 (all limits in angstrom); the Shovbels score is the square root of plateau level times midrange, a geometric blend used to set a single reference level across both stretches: 11.8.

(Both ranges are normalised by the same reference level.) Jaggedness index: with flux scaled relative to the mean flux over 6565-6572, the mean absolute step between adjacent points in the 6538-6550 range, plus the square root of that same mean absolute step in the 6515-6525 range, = 0.118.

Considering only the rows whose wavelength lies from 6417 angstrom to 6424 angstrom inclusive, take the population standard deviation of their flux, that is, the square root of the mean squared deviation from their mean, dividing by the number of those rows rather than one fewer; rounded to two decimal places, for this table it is 0.53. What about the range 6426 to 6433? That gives 0.27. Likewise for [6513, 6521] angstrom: 0.28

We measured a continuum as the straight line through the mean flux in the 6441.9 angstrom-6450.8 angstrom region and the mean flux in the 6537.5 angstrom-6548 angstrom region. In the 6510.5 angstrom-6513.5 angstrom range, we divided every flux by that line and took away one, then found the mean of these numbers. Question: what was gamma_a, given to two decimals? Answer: 0.07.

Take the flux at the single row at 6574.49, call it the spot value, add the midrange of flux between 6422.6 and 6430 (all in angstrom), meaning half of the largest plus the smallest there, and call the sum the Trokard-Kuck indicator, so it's 24.2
